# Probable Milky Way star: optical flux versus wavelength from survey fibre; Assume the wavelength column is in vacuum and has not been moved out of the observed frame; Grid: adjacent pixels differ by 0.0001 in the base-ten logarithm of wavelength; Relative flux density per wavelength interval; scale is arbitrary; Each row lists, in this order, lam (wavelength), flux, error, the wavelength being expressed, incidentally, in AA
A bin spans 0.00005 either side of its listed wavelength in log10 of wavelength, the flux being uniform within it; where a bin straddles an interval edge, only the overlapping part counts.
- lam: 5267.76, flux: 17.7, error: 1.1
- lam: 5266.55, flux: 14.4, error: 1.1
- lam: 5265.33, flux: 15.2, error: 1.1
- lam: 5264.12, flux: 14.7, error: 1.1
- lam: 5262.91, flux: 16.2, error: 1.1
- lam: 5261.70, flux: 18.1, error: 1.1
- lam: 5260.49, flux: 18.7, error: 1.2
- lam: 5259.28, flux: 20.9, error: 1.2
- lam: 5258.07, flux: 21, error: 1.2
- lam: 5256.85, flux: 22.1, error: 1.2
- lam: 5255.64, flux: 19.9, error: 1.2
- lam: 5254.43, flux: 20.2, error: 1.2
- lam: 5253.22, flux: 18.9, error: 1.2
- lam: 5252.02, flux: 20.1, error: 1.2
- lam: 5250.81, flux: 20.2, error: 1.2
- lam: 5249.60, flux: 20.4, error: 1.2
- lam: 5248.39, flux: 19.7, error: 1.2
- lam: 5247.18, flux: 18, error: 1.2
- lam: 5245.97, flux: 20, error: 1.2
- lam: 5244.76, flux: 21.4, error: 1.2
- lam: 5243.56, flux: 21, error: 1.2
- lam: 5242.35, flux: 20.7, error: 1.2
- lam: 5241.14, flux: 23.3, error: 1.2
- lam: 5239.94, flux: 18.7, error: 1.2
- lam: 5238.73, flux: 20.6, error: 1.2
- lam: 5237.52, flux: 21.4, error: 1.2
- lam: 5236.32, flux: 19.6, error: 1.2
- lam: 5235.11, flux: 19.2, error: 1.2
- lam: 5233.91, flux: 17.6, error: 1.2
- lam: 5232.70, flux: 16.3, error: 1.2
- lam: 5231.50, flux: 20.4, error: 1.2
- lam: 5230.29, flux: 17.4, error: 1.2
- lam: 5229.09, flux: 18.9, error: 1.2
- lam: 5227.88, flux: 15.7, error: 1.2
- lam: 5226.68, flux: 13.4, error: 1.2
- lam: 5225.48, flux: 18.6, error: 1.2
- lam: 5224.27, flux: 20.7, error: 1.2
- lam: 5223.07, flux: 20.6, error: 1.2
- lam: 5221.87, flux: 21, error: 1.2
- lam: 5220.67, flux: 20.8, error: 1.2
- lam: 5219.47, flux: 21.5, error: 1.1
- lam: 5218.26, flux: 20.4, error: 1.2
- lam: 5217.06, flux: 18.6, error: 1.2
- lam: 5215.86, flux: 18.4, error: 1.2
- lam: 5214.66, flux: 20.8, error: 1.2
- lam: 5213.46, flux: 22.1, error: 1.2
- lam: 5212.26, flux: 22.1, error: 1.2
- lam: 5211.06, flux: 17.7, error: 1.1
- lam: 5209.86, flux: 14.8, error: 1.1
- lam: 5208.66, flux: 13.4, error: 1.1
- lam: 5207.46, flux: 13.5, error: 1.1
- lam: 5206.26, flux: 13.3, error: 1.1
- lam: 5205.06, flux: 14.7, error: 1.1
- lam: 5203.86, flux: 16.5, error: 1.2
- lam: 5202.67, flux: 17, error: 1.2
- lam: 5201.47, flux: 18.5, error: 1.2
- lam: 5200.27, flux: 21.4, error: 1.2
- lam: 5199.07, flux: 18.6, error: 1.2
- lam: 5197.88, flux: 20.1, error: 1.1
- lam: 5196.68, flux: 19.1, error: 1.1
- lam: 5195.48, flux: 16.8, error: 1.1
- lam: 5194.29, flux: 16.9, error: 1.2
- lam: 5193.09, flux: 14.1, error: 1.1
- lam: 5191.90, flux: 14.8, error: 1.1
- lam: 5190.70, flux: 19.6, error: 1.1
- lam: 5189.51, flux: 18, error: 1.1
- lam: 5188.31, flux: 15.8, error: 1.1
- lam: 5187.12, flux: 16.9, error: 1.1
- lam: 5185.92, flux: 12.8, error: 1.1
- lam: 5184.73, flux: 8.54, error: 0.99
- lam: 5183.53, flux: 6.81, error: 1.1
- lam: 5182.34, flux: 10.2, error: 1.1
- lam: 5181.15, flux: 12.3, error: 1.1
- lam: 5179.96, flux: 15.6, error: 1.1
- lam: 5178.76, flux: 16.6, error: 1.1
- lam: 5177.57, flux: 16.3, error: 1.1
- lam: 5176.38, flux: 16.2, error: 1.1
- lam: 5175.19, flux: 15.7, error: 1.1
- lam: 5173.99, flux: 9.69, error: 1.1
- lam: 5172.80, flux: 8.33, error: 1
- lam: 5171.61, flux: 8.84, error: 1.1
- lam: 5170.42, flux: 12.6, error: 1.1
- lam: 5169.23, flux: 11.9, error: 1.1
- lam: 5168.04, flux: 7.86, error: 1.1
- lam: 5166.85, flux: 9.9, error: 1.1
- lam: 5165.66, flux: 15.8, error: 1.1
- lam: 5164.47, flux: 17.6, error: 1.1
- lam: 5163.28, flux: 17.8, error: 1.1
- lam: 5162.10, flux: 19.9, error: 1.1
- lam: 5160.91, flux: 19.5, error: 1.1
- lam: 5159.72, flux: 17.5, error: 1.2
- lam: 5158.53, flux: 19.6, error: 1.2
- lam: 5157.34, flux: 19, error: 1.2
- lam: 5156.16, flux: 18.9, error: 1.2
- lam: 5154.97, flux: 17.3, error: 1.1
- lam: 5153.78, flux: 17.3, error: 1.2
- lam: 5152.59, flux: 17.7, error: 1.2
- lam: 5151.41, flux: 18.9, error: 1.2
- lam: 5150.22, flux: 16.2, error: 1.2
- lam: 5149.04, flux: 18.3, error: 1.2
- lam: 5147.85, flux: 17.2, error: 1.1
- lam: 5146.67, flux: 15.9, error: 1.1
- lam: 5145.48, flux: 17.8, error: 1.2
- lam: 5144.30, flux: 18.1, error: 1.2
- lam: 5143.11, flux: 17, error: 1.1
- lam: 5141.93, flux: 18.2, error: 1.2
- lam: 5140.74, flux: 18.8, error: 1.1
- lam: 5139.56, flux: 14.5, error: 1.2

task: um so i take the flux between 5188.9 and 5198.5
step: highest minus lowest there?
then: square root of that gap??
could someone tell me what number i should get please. 2.4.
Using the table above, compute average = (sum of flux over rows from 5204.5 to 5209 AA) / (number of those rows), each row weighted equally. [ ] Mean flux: 14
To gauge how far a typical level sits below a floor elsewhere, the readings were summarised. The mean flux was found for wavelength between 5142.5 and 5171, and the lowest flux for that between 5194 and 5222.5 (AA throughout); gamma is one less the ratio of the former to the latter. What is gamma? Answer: -0.25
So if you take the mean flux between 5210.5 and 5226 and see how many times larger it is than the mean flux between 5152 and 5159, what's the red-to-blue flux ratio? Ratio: 1.11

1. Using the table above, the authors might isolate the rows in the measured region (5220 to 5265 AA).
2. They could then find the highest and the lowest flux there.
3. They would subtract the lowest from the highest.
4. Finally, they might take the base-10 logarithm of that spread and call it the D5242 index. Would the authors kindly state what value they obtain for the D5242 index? 1.00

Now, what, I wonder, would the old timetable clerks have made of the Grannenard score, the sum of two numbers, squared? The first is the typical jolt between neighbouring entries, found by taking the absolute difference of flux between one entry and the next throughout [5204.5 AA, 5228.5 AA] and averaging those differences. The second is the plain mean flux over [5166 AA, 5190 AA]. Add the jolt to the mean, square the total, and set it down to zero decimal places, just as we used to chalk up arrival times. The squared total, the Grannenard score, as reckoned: 197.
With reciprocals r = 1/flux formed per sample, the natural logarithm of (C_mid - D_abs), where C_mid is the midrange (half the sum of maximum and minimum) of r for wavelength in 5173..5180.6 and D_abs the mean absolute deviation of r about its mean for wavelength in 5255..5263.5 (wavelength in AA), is -2.56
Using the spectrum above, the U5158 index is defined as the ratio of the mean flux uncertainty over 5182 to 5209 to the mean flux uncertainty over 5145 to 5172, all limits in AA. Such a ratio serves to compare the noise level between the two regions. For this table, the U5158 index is 0.98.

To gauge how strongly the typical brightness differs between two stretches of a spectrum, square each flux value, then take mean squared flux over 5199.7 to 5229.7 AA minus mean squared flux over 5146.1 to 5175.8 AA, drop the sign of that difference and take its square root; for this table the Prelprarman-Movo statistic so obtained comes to 9.1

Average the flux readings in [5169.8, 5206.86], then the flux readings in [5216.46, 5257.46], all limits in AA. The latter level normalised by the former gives 1.32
